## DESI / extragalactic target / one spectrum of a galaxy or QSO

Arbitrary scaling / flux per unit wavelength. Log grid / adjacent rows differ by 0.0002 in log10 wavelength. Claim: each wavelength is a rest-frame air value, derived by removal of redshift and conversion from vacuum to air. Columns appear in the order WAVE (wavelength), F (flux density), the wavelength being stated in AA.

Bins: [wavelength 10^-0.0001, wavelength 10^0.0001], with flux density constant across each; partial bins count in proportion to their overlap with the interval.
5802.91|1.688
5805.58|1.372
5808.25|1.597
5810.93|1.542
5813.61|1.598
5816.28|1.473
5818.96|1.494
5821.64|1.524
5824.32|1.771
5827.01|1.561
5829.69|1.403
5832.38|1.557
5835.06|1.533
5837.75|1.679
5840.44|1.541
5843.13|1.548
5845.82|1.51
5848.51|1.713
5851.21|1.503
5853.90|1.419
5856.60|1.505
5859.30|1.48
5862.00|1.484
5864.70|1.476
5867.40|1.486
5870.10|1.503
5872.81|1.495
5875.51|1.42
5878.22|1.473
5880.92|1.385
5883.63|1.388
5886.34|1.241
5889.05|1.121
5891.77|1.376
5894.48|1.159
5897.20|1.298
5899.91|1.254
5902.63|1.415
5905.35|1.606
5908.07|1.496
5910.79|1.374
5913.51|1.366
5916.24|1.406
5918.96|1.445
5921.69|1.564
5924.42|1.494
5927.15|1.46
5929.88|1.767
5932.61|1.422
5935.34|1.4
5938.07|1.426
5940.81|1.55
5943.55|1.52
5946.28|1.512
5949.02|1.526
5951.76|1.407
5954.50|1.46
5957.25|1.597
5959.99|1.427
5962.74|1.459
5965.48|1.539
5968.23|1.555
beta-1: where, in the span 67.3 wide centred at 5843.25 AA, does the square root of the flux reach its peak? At 5824.32 AA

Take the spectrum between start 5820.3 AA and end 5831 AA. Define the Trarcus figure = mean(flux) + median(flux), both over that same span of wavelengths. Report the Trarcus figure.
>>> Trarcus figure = 3.11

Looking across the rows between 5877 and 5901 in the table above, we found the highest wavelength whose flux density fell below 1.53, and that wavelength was 5899.91 AA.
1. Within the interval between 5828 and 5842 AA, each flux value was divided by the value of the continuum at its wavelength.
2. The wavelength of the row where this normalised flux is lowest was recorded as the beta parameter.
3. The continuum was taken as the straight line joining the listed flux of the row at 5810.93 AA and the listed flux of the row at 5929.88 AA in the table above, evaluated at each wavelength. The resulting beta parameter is 5829.69 AA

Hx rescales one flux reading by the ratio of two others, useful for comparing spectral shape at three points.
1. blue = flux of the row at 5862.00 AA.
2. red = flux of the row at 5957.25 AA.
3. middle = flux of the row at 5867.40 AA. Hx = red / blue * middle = 1.6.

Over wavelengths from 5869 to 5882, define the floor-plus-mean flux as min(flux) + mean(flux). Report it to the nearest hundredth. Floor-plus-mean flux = 2.84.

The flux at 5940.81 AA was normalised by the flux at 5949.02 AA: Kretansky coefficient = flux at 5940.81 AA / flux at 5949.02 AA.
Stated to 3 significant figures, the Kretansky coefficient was 1.02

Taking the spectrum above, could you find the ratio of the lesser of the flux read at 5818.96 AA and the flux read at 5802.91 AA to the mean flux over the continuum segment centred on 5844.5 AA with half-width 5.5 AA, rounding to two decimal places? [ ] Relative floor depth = 0.95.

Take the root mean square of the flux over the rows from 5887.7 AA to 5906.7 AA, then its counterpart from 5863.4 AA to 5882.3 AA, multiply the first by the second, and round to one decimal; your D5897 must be 1.9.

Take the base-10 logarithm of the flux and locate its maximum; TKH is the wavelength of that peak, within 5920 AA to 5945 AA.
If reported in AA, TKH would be 5929.88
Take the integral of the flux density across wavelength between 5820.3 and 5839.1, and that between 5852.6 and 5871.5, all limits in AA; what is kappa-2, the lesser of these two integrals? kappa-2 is 28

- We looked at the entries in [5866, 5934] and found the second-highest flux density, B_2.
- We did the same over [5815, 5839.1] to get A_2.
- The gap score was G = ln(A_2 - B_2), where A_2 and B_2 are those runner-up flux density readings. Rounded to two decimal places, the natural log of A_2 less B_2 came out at -2.62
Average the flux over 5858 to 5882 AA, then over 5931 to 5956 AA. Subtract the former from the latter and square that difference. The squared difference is 0.0000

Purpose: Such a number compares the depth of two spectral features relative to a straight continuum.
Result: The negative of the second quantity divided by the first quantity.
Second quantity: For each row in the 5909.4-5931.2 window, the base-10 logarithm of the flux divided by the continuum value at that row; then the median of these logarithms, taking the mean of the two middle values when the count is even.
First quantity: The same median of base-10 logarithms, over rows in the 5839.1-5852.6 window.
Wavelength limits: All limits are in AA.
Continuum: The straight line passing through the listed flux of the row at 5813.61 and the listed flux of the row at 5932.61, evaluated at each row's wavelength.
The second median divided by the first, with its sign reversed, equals 1.0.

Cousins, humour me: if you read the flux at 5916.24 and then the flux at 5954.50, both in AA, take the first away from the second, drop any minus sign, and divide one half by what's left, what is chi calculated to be 9.3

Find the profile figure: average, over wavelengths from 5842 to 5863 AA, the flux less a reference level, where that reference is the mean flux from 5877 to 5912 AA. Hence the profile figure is 0.17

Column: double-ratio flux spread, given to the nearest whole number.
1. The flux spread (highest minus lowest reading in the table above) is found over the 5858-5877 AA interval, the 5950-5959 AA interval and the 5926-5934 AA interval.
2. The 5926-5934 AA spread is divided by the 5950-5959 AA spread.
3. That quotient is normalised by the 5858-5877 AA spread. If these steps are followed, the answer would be 22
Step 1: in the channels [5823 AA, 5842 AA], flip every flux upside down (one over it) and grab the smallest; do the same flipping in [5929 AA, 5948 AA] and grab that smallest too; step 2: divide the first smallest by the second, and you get 1.00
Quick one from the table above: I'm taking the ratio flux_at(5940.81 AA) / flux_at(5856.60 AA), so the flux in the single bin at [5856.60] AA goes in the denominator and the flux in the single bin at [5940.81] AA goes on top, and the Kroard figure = 1.03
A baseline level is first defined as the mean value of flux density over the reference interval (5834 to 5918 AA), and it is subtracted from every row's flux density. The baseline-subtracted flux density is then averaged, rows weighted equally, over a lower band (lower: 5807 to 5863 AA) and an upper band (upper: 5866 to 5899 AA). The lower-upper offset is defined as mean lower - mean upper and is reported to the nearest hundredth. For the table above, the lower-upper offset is 0.18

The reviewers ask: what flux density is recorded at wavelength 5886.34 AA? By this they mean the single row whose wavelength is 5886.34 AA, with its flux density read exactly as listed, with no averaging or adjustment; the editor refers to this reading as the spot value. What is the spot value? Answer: 1.241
